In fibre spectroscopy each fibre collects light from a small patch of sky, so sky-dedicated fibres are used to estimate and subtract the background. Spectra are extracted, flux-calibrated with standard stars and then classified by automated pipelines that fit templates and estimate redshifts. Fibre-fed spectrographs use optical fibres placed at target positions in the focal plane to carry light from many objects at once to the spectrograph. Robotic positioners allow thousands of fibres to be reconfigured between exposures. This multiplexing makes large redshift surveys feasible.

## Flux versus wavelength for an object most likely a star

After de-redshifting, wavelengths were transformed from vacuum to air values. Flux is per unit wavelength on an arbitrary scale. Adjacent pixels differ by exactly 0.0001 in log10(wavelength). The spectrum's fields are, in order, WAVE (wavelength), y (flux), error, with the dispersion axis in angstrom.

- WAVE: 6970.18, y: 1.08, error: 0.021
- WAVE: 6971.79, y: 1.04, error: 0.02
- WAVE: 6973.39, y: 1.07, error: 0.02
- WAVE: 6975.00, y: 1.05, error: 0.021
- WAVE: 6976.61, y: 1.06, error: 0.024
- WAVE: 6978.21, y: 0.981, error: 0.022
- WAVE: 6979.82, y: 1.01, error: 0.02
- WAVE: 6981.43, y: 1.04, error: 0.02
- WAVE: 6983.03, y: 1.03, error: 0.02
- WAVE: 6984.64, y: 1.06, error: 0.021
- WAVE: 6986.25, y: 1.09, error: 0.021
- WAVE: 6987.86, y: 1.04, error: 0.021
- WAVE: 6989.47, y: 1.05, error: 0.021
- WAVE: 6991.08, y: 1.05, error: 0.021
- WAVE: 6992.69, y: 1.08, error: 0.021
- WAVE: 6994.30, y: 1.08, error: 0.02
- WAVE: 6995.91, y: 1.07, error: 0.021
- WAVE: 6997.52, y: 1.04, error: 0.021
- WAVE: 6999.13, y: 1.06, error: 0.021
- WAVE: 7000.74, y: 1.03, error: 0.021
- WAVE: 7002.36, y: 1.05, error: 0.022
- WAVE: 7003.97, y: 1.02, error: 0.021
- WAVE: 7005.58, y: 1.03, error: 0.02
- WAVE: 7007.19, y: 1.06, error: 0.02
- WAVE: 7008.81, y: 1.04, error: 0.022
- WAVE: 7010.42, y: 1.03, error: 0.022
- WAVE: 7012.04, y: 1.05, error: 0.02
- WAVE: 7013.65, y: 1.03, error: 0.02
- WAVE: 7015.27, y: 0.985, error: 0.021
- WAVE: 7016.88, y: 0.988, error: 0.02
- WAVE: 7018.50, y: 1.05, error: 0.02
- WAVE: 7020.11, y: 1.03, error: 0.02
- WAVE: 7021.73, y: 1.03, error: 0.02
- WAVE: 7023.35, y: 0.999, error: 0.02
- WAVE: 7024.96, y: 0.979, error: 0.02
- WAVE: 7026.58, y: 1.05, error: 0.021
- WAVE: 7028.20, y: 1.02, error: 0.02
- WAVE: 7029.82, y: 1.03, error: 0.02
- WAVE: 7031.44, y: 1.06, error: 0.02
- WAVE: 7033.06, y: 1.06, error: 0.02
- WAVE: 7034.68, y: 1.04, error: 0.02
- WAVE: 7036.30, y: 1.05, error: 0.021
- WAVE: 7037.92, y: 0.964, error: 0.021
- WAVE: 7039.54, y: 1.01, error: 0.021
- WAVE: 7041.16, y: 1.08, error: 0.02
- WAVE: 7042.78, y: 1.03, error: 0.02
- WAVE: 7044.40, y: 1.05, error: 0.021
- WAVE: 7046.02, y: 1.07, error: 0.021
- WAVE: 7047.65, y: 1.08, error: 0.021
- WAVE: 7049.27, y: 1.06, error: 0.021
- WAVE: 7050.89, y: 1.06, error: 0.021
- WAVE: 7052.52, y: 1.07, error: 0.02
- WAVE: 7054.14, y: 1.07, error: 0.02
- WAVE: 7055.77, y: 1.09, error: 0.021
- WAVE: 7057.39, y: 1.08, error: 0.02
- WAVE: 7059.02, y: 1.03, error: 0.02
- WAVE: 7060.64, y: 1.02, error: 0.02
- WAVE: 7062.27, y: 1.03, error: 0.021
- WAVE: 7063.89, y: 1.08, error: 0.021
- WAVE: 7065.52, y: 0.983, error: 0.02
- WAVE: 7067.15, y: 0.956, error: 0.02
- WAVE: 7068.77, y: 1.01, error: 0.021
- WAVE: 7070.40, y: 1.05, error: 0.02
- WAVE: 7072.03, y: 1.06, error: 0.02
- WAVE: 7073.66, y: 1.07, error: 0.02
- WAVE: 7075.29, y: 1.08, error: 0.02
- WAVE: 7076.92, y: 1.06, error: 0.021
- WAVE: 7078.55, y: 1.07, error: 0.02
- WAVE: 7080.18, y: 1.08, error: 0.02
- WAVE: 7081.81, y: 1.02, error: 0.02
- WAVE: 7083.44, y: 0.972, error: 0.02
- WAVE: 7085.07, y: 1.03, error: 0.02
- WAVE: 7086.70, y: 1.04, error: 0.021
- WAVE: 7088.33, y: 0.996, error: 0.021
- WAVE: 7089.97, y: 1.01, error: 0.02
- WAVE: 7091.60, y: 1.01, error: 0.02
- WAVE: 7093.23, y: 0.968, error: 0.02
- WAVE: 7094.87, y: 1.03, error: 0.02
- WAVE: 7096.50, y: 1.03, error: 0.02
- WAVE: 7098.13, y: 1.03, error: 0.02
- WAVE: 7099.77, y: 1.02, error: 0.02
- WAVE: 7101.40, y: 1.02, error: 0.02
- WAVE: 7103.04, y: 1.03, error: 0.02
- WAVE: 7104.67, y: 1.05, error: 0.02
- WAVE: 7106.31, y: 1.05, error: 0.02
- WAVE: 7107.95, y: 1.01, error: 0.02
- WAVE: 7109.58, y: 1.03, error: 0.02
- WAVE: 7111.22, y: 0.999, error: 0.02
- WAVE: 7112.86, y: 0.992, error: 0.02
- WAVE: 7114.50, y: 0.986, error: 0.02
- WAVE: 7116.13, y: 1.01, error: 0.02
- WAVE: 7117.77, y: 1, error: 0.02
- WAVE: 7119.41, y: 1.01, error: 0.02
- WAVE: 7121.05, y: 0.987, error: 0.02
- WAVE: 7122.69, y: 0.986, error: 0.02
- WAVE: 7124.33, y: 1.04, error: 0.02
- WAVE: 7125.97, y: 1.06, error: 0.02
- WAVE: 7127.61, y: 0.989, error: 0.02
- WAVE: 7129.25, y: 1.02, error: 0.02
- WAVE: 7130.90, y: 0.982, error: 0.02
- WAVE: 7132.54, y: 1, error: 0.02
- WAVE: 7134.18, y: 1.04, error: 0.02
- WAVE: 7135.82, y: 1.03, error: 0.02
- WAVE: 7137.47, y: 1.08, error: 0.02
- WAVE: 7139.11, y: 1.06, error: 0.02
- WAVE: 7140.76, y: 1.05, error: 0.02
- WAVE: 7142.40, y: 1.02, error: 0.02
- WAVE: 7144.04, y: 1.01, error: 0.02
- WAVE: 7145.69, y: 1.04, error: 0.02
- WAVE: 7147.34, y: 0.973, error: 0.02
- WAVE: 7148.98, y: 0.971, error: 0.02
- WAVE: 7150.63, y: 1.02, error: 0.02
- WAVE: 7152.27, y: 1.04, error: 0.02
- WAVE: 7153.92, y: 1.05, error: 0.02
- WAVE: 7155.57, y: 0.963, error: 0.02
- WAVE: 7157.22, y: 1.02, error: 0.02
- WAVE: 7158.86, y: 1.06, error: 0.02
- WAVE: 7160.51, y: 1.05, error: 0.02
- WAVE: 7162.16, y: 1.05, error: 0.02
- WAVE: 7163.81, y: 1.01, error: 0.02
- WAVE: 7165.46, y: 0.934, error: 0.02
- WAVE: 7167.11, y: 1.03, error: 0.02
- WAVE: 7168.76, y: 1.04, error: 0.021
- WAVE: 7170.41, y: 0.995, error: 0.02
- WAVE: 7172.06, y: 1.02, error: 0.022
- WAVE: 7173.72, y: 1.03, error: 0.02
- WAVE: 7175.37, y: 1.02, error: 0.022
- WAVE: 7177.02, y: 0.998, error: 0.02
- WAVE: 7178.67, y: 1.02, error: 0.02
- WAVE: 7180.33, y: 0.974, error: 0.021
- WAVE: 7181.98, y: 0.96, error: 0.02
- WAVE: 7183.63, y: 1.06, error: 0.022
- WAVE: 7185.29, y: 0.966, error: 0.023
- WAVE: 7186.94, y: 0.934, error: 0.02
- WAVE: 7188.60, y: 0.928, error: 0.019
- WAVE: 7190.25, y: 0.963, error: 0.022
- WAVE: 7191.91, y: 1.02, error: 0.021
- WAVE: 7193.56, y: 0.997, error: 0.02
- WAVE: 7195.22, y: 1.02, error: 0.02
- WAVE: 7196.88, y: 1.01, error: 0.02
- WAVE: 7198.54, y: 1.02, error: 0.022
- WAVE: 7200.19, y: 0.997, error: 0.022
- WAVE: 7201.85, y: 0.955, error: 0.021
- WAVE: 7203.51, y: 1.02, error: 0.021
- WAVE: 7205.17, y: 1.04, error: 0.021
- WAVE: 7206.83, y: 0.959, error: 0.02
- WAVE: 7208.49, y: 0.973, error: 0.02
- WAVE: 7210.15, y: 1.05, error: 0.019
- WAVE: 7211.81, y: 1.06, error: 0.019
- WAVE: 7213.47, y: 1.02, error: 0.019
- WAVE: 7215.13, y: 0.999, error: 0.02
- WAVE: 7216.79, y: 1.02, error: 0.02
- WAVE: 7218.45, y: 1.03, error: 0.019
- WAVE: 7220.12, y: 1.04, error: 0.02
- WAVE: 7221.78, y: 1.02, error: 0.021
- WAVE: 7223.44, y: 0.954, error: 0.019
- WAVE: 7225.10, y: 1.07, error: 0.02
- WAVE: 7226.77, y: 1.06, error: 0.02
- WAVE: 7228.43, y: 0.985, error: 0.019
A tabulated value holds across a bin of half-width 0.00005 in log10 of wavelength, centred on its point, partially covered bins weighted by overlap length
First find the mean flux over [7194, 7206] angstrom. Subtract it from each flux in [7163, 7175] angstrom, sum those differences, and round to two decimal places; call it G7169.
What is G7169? 0.00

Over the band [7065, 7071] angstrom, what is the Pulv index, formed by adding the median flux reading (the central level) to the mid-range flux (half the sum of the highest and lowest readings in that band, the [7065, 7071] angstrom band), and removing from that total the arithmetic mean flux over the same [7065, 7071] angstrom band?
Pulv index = 1.000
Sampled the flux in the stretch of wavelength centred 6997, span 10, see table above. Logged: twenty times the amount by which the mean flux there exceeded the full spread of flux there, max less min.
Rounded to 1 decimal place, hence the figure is 20.2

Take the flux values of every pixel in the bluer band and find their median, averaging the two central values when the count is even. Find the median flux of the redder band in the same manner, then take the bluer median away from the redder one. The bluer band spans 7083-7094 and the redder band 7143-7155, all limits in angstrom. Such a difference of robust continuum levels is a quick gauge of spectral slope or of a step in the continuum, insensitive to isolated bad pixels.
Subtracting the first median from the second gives 0.010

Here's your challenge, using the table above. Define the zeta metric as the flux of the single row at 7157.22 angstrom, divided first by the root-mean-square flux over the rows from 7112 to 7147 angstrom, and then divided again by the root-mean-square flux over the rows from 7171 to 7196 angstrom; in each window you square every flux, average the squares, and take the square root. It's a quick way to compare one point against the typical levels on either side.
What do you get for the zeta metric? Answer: 1.006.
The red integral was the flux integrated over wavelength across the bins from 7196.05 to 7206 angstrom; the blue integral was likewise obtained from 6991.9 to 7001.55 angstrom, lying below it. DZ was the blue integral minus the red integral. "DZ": 0.2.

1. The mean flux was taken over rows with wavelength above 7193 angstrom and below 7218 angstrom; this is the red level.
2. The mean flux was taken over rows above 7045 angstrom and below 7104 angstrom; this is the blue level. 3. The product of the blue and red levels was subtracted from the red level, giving -0.038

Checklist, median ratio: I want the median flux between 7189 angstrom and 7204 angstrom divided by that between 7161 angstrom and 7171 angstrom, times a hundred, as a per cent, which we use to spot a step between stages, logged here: 99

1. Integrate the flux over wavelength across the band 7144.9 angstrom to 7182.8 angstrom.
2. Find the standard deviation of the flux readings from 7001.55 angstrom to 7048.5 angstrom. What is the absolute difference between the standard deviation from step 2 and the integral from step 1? 38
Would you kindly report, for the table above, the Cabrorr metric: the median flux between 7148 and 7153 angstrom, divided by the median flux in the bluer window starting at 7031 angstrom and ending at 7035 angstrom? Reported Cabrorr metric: 0.96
